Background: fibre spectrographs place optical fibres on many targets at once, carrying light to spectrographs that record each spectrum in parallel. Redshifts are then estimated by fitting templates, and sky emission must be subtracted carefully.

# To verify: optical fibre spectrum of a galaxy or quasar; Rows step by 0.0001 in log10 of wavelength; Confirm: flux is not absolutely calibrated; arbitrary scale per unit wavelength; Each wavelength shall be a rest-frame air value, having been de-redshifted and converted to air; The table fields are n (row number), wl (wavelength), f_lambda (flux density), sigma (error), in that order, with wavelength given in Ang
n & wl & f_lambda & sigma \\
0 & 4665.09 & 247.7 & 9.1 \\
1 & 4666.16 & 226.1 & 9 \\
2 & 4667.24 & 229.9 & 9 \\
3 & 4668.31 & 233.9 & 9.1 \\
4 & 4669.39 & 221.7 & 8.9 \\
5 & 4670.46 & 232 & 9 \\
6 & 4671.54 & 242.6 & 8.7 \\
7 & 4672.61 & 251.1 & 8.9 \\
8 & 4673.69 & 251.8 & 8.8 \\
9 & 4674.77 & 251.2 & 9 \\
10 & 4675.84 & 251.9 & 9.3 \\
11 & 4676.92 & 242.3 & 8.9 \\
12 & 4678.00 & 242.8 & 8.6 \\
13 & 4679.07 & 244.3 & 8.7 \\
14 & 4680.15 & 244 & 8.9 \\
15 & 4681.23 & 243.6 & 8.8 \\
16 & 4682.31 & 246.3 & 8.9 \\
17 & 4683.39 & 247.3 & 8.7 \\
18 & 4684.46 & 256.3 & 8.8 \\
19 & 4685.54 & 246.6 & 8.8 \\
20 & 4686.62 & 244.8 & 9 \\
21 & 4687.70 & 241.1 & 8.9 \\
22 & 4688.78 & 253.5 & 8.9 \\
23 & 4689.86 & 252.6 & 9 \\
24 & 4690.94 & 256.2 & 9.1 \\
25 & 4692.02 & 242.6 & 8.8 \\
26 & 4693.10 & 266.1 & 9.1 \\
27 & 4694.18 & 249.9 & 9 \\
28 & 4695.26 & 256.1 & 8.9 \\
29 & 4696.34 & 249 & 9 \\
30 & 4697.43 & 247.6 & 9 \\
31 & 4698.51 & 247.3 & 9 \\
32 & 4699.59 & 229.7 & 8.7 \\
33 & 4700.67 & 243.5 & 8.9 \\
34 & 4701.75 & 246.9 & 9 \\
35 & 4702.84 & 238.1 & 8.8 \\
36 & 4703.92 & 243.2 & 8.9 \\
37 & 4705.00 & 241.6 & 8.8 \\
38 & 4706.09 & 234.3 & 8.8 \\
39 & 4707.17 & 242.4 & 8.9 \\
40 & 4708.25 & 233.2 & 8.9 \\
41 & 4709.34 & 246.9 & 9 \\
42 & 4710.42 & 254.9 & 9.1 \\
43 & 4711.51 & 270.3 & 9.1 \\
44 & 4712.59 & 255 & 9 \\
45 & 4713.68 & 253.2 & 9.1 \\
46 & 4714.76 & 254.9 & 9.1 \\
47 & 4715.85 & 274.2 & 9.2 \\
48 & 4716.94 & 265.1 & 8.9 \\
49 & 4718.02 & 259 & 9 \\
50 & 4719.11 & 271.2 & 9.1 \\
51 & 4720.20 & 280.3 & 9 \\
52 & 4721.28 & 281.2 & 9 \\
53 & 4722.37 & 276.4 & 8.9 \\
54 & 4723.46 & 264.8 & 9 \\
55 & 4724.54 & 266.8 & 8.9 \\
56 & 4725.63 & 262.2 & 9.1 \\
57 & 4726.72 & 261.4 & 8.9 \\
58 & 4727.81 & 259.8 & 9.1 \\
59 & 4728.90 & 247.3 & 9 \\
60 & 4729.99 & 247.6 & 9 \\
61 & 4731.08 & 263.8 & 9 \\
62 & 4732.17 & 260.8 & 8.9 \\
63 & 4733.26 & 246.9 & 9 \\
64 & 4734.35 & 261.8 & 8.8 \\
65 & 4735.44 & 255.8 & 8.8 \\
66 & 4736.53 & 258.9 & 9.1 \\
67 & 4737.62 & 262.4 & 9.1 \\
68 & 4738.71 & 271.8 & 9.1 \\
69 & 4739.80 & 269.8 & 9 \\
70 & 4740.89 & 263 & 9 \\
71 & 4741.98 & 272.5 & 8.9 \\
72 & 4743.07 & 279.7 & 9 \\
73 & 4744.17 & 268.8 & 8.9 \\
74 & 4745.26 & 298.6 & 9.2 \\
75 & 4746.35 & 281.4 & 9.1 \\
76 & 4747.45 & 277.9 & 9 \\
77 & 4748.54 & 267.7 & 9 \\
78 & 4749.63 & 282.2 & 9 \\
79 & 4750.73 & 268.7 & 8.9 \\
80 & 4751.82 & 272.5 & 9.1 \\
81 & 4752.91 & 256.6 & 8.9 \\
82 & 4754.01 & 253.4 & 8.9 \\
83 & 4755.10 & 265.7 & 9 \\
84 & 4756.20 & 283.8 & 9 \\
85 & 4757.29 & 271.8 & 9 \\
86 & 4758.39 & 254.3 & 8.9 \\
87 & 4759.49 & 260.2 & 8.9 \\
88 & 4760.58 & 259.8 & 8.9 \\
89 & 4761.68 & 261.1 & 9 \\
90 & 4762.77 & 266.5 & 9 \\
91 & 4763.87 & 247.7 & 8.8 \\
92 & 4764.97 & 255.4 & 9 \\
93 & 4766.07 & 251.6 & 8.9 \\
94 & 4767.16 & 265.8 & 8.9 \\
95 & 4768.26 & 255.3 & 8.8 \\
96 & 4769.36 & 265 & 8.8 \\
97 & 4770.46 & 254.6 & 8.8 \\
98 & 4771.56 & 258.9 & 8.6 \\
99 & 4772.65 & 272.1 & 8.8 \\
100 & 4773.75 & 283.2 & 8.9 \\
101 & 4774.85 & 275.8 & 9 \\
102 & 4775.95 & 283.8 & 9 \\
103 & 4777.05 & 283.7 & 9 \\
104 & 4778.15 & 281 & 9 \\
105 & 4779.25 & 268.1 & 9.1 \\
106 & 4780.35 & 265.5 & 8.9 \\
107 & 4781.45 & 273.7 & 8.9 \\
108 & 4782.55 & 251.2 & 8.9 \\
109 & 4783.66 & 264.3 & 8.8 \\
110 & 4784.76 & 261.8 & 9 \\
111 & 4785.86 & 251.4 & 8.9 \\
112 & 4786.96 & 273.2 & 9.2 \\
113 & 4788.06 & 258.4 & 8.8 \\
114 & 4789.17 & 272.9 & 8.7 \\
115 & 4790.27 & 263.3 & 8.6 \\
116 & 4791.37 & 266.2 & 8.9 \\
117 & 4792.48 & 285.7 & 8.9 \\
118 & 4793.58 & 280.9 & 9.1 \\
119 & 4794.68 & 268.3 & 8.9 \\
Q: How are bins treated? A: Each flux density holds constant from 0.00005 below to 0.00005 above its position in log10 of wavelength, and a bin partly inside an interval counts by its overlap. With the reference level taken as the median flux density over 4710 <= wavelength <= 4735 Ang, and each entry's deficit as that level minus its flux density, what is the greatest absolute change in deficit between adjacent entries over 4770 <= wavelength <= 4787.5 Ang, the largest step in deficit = 22.5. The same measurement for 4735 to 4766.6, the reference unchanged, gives 29.8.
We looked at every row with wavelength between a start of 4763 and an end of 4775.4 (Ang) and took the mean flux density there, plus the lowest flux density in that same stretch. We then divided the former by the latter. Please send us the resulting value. 1.059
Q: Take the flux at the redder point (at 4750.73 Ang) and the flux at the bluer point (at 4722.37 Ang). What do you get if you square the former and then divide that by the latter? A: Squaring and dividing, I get 261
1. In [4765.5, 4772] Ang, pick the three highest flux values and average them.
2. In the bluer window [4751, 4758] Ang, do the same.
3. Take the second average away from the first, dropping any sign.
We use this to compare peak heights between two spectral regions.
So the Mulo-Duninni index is 13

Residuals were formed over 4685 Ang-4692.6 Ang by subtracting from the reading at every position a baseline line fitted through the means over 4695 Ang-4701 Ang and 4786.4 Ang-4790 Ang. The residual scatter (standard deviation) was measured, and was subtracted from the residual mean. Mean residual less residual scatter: 0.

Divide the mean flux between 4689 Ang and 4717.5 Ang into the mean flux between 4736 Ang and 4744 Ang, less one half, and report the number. 0.574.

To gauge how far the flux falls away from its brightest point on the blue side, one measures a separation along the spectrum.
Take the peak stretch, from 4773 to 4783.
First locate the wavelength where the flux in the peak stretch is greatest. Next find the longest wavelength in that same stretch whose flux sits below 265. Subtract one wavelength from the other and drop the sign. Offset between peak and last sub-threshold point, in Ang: 6.6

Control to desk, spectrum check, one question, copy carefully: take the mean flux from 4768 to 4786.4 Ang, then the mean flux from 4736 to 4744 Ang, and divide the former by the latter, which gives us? 1.00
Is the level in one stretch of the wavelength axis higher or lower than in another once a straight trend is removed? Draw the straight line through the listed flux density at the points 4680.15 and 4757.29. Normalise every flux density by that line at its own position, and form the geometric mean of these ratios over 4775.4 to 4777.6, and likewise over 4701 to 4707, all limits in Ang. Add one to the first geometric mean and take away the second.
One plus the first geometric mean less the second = 1.06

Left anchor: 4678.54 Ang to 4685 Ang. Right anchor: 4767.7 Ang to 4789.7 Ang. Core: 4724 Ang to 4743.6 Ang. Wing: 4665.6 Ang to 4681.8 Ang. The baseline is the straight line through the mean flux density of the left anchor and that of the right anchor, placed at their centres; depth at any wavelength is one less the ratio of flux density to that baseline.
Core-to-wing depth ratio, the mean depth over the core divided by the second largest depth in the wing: -0.20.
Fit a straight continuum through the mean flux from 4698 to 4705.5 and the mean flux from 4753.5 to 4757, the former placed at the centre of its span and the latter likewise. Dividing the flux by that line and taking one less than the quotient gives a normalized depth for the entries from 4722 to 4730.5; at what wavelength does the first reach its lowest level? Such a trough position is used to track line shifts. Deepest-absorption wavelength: 4729.99 Ang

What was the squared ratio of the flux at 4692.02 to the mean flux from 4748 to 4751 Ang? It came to 0.79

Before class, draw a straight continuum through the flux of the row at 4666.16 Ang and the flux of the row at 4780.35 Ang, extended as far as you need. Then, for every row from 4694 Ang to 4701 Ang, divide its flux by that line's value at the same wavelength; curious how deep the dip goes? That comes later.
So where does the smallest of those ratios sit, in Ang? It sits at 4699.59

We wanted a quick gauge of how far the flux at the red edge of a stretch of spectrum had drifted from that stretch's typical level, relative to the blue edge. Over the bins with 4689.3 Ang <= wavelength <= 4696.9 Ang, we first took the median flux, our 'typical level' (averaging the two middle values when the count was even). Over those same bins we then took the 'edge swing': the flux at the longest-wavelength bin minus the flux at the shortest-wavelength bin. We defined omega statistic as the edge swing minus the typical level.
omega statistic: -256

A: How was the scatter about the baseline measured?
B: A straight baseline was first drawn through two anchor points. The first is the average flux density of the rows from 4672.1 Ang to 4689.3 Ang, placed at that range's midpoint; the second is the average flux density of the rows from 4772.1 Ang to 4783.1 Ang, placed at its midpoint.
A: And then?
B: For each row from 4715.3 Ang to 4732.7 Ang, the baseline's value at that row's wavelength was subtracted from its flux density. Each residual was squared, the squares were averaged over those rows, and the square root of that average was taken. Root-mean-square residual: 12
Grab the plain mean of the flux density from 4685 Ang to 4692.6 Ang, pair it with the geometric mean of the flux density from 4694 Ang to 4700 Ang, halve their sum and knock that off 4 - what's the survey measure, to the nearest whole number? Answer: -243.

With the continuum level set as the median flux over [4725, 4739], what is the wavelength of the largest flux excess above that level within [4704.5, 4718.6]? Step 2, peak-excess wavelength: 4715.85 Ang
